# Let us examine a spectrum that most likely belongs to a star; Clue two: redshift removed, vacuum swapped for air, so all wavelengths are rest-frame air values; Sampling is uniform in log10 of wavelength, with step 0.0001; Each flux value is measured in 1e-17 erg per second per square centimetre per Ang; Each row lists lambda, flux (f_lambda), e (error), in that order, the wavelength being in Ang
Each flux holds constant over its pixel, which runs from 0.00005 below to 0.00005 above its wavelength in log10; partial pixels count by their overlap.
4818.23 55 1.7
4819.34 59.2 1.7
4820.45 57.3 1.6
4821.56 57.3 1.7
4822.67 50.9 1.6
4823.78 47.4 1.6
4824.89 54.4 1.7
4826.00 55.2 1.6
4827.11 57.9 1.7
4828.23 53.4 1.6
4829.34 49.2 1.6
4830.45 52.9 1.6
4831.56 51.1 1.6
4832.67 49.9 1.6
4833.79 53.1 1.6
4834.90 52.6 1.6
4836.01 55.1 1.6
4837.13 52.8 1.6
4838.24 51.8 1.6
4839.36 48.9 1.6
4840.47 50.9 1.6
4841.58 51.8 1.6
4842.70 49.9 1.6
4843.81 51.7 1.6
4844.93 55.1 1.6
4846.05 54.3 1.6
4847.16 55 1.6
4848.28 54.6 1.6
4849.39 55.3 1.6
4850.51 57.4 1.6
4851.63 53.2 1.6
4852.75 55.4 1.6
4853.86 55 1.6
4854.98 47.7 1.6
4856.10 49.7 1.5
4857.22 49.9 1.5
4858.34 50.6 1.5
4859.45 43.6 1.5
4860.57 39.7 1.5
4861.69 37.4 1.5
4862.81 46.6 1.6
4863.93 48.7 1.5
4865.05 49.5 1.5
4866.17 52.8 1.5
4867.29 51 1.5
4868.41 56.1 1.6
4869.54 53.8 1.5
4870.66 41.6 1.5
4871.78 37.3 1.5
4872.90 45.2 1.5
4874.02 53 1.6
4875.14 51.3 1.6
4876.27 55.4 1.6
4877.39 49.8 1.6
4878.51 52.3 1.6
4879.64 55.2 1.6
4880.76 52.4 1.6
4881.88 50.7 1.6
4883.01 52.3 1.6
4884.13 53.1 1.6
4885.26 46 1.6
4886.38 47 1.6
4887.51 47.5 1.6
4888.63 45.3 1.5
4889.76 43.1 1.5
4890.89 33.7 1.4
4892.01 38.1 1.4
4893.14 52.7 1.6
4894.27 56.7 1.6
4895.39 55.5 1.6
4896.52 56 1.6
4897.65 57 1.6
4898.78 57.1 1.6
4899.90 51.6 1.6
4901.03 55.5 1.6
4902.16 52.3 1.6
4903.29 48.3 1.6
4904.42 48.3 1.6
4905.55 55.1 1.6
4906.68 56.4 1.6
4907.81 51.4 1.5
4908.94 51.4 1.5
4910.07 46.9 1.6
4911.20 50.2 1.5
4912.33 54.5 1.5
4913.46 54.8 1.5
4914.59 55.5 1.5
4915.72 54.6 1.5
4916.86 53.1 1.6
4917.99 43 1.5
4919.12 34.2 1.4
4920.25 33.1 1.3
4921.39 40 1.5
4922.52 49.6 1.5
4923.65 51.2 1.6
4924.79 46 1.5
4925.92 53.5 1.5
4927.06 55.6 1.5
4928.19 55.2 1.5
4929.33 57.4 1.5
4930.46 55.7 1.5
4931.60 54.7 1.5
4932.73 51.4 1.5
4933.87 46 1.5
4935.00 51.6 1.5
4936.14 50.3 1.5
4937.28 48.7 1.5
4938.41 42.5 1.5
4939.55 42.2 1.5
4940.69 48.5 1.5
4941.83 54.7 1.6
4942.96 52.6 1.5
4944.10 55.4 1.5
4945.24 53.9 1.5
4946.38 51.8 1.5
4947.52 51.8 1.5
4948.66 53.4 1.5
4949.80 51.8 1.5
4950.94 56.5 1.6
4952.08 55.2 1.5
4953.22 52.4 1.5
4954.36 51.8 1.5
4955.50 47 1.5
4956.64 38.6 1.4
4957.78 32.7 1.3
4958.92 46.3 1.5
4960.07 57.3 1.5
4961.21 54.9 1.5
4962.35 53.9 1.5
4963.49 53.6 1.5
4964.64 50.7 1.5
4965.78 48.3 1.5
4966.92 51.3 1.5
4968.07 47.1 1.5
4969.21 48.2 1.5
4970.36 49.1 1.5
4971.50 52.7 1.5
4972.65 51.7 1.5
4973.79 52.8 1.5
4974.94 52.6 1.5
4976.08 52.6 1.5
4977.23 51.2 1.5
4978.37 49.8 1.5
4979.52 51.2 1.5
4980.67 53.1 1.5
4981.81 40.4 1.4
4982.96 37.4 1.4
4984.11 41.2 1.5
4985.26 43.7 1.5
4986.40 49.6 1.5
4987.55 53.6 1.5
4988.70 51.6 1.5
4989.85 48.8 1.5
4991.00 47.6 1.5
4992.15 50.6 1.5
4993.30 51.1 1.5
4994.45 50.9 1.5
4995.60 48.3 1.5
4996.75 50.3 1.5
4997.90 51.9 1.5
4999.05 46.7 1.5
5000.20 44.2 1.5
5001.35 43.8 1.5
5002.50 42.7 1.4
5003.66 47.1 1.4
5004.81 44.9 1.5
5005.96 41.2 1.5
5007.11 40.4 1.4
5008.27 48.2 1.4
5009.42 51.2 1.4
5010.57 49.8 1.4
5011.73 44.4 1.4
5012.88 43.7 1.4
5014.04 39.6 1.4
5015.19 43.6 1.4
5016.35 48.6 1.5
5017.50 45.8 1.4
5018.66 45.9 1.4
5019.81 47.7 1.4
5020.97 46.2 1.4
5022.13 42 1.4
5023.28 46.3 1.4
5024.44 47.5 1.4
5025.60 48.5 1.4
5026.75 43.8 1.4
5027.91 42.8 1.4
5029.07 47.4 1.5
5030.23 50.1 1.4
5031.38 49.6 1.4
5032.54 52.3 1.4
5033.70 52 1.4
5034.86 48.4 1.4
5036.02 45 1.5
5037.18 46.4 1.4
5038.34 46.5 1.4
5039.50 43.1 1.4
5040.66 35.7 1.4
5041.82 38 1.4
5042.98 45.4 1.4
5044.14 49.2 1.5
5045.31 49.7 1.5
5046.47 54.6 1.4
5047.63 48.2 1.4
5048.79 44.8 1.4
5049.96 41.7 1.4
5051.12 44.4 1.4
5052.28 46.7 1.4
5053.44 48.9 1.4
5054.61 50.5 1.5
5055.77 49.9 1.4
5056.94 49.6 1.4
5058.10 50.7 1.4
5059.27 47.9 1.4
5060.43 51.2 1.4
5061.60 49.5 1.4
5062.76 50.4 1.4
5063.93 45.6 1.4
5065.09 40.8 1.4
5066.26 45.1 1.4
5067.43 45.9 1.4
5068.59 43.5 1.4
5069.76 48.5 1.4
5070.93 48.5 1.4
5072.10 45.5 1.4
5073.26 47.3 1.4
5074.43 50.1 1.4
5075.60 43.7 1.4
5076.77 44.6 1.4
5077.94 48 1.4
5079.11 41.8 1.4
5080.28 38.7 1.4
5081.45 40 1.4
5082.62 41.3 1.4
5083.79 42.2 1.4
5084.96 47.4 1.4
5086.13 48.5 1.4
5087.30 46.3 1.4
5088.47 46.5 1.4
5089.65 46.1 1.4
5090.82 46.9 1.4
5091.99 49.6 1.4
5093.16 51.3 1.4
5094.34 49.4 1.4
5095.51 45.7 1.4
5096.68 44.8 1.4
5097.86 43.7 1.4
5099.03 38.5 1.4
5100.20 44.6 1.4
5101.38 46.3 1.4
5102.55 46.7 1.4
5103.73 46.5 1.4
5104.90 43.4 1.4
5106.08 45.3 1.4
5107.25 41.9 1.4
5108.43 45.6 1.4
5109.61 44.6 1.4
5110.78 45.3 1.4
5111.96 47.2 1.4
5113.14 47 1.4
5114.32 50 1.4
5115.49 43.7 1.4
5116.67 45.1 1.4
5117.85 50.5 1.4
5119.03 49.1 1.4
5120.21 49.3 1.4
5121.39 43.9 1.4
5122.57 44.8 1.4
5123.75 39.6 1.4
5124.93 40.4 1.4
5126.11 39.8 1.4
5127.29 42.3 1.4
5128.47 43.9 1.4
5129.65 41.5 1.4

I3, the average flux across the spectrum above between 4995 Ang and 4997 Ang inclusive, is 49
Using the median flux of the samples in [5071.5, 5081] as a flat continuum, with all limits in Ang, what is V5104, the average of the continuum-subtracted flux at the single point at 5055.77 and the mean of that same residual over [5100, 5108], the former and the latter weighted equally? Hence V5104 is 2.4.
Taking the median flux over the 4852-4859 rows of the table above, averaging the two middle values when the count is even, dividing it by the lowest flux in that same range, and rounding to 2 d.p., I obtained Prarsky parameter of 1.05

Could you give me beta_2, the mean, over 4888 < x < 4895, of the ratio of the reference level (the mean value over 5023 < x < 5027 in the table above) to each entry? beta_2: 1.07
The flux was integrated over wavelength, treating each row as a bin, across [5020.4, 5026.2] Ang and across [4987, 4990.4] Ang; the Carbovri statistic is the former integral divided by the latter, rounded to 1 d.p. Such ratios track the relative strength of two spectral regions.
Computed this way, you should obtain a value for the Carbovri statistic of 1.5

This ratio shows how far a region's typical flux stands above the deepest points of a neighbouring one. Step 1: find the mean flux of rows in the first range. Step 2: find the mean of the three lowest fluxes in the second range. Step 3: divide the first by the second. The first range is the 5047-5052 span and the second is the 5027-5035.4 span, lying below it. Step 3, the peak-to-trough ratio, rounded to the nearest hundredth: 0.97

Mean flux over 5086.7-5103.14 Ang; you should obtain 46.2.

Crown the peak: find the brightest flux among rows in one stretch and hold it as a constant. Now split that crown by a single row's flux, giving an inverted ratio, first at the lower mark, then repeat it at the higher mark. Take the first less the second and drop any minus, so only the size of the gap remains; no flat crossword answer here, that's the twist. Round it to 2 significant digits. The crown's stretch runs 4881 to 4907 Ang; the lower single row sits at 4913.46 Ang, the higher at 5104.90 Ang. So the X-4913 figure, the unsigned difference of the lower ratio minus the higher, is 0.27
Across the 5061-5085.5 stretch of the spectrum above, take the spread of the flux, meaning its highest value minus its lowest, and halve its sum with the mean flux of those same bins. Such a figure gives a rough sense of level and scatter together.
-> 28.4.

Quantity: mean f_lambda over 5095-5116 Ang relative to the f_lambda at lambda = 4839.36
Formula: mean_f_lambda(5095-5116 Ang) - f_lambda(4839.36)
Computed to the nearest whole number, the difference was -4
